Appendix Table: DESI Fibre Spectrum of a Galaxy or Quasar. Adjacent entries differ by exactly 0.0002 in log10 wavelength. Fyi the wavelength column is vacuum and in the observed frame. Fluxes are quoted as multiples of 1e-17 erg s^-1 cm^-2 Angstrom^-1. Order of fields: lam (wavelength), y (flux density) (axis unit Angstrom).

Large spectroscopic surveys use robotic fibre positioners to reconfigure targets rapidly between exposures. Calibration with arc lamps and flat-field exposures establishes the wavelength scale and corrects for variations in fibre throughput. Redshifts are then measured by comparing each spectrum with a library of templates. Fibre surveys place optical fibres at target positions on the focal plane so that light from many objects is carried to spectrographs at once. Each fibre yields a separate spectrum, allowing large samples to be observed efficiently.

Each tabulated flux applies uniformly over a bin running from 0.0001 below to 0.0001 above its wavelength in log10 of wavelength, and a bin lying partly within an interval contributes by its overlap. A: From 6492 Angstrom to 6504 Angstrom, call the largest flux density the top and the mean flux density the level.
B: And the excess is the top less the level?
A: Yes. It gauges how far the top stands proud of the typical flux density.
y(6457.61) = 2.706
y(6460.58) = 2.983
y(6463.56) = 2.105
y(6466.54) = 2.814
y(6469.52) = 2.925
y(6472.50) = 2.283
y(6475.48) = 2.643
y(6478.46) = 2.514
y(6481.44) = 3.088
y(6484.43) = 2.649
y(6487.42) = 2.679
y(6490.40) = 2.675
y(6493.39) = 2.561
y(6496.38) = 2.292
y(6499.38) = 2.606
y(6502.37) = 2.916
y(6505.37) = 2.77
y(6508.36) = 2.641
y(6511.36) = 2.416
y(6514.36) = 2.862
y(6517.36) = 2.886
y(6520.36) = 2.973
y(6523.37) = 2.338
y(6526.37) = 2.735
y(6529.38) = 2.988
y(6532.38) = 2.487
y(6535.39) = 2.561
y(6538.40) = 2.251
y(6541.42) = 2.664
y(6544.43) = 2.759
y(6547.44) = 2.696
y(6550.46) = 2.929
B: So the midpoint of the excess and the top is 1.62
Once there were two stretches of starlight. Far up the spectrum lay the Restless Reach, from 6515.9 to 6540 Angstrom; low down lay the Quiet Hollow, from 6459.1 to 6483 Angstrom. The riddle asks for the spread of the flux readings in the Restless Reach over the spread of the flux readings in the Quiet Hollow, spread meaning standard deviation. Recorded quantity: 0.8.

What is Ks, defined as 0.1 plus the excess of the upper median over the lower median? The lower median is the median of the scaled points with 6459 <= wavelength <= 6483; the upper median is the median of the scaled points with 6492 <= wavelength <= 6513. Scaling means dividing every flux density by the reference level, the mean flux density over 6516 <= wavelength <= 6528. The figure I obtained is 0.055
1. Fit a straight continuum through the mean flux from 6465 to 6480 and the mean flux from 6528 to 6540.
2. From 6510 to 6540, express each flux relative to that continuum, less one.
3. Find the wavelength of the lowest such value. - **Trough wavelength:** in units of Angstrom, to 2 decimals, 6538.40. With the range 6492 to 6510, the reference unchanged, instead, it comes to 6496.38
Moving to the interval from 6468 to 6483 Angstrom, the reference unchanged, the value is 6472.50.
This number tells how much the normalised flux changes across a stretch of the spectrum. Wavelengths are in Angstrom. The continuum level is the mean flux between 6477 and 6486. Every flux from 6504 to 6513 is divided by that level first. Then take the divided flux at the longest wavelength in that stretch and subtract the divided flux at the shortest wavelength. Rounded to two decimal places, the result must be -0.13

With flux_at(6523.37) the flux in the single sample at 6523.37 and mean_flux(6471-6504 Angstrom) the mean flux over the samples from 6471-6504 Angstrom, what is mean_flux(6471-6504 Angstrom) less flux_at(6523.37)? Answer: 0.3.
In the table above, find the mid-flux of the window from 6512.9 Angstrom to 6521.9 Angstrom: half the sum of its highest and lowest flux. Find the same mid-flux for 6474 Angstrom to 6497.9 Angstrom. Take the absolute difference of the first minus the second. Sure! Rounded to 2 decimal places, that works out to 0.23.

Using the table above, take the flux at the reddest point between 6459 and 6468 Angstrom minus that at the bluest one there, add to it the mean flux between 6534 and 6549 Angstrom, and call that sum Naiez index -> 2.42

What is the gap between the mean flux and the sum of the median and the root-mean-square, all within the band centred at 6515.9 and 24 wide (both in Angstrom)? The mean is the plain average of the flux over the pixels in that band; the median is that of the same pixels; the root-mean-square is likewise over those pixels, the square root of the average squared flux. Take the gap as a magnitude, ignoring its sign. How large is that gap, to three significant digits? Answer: 2.76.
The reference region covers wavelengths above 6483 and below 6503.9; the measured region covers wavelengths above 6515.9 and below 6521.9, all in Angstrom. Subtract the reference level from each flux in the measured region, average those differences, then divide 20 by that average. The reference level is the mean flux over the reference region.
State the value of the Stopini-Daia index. 66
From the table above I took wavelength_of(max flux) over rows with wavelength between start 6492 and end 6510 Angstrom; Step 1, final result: 6502.37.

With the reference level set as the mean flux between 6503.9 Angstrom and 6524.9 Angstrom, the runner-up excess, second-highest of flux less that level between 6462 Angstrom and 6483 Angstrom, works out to 0.23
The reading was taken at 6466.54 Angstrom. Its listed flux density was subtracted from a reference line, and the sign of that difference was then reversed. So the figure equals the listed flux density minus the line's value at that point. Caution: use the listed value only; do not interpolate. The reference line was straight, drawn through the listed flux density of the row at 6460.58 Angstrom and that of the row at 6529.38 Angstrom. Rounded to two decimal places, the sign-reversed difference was -0.17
